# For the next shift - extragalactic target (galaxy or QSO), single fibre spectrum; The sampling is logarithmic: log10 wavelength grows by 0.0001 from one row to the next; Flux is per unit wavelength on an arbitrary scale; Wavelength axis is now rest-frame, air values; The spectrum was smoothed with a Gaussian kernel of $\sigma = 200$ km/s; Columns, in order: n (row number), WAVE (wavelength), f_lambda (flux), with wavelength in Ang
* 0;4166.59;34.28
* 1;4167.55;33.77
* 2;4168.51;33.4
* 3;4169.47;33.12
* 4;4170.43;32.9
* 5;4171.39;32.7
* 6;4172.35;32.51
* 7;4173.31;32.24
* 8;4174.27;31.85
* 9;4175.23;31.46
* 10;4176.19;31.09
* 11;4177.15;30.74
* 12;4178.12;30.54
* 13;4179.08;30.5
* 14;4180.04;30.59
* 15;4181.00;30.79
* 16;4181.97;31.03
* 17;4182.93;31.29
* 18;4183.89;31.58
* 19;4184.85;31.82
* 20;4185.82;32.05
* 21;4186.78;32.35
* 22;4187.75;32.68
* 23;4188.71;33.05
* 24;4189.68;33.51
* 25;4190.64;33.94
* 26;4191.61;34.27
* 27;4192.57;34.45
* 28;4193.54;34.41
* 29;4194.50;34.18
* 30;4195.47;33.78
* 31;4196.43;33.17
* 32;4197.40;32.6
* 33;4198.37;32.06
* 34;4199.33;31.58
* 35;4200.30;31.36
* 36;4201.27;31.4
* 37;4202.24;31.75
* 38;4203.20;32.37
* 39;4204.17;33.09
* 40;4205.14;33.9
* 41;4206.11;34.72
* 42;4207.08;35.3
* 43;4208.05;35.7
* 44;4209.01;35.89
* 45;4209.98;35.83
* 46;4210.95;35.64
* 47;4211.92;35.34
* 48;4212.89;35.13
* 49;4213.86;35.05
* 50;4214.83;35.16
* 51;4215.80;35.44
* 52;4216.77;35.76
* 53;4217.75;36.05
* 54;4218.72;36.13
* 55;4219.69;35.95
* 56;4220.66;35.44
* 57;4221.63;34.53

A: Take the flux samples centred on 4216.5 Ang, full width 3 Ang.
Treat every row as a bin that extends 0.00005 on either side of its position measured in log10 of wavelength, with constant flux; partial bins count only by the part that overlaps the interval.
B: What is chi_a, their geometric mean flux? 35.7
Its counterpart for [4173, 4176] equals 31.8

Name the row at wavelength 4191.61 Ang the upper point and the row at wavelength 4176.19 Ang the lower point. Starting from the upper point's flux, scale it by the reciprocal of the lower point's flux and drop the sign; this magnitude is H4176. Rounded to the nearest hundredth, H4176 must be 1.10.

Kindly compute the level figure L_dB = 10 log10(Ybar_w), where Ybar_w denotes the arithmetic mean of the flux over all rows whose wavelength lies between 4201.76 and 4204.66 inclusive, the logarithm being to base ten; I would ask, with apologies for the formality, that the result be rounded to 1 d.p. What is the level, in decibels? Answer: 15.1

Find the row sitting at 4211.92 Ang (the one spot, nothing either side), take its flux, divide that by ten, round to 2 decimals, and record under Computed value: 3.53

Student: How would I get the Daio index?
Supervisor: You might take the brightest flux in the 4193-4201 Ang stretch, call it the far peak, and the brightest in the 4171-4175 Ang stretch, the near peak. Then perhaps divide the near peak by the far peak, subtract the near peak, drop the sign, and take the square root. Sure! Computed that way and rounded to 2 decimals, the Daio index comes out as 5.63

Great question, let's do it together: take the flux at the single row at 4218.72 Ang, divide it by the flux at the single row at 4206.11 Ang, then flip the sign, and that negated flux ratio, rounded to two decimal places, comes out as -1.04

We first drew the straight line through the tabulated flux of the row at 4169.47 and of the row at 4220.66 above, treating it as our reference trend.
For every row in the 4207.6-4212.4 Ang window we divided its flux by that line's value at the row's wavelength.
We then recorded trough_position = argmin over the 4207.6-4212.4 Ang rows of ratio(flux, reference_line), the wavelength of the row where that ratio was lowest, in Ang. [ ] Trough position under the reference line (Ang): 4211.92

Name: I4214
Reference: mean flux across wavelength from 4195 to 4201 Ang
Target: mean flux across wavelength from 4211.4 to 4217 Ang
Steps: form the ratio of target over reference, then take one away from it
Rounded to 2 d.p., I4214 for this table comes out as 0.09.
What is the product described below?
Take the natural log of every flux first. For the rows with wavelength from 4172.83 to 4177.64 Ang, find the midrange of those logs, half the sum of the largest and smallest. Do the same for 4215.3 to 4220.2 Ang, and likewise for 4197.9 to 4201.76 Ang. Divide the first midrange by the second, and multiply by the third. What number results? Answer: 3.33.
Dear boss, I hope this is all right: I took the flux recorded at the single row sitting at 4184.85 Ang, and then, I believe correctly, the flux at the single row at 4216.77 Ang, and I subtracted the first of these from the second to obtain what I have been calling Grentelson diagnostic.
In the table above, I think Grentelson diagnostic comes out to 3.9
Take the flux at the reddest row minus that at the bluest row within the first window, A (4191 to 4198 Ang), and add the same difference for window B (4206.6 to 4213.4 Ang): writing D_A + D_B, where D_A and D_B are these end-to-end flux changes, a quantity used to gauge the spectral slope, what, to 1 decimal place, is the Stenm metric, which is -1.8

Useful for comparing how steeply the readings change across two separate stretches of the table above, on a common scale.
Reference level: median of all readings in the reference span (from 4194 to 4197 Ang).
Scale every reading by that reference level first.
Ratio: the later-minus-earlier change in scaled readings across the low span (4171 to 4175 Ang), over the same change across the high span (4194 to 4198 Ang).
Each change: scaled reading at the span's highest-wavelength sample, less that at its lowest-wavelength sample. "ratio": 0.5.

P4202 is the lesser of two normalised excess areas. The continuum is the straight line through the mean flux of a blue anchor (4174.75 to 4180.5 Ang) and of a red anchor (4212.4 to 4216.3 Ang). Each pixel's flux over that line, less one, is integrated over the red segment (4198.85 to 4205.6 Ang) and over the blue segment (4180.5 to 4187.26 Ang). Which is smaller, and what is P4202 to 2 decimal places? -0.31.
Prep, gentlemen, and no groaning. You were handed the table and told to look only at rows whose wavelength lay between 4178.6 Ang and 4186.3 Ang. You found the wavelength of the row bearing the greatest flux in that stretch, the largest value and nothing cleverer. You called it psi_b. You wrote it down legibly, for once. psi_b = 4185.82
